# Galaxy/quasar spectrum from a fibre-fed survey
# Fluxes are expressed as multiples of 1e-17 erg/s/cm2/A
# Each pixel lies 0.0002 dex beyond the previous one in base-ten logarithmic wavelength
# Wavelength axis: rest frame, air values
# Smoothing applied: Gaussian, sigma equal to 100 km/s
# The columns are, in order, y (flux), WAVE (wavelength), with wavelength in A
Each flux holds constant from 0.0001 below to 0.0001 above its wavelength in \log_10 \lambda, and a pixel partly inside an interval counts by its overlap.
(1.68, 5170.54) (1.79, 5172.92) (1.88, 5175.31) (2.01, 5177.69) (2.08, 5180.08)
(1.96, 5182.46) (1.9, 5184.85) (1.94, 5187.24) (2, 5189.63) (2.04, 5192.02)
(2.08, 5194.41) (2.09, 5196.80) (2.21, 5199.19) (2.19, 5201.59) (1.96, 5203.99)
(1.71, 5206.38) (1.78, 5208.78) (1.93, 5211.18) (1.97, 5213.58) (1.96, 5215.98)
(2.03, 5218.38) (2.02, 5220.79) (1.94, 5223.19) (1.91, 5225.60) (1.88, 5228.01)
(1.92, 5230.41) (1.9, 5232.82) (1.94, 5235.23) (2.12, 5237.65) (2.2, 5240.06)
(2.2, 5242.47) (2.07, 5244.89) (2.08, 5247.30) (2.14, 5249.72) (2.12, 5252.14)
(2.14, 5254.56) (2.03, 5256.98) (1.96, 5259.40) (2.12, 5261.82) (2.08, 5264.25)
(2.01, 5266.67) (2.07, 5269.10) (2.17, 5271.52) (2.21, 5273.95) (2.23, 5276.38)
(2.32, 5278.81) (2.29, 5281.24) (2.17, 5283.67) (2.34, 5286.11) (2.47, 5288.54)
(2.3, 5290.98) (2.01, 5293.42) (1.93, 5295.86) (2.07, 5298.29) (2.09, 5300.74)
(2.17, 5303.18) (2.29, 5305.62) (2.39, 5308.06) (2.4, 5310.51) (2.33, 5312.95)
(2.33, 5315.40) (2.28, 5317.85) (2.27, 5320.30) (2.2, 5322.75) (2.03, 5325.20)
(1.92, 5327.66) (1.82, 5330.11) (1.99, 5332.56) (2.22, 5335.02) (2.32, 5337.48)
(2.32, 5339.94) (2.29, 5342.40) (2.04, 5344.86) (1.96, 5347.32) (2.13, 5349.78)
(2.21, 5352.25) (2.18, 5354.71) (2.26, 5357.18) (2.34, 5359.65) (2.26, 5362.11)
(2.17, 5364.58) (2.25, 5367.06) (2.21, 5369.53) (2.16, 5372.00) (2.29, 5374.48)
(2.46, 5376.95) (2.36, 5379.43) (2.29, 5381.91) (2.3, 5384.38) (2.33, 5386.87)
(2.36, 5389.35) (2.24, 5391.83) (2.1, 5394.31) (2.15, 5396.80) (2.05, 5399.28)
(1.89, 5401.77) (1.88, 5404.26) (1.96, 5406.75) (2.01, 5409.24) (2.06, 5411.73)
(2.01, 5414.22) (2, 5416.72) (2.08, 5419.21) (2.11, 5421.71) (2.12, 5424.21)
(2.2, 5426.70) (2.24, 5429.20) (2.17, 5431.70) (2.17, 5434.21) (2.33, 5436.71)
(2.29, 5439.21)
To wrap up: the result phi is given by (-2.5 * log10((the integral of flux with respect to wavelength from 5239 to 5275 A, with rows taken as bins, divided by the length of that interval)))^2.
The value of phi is 0.65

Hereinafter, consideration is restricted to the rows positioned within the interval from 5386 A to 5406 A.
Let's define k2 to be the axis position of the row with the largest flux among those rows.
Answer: 5389.35 A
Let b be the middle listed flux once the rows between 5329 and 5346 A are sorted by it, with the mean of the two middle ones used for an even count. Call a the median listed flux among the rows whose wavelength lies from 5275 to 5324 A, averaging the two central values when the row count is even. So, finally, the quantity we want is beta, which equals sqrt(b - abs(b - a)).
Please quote 1.47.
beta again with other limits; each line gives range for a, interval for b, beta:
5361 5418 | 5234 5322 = 1.47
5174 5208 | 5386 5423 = 1.42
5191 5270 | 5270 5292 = 1.42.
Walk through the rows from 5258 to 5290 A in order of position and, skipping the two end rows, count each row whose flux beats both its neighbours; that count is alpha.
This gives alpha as 2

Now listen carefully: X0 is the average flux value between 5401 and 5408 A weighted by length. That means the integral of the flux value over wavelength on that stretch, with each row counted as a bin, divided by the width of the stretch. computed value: 1.91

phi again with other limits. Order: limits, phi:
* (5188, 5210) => 0.57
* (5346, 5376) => 0.74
